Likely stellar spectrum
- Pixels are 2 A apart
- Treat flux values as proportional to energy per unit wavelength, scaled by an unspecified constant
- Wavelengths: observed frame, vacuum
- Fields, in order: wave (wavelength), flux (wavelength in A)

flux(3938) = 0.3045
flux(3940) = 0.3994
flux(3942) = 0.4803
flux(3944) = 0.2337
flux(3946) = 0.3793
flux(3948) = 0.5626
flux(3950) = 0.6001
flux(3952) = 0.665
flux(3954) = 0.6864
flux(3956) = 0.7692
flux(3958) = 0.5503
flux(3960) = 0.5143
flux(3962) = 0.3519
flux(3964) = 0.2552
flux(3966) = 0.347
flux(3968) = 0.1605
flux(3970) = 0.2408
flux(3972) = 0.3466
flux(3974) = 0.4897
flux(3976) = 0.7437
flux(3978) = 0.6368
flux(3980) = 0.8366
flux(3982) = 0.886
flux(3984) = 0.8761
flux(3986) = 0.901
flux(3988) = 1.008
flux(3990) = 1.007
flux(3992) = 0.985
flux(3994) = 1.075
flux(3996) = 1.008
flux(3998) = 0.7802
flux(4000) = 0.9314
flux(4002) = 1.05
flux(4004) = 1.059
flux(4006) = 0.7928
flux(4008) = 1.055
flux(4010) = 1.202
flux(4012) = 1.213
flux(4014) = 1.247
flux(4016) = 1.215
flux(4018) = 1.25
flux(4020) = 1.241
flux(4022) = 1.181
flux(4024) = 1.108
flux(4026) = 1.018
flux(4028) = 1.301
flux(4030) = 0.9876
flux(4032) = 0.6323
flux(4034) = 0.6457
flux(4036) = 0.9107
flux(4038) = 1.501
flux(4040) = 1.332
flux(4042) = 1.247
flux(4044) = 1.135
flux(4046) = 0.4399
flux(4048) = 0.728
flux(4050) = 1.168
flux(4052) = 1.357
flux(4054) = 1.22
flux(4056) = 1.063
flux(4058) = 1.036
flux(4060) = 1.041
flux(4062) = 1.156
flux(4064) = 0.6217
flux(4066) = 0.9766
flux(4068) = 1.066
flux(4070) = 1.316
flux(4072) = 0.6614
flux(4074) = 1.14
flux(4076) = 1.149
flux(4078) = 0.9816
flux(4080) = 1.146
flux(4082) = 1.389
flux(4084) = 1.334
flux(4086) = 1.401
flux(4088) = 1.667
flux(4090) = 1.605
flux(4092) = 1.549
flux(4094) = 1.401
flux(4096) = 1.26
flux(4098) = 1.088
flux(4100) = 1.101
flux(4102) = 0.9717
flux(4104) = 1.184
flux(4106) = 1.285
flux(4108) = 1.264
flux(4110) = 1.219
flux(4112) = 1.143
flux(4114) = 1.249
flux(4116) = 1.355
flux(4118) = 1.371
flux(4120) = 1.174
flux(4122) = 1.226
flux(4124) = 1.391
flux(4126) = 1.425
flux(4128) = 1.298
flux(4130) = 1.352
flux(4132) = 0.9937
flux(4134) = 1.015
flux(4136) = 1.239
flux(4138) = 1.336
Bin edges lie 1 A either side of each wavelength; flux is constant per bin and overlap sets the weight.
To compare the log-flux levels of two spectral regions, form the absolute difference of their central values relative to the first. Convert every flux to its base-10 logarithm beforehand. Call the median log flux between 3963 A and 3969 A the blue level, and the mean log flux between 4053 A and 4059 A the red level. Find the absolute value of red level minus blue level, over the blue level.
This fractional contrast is -1.1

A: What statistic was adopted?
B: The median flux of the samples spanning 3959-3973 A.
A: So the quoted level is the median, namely 0.35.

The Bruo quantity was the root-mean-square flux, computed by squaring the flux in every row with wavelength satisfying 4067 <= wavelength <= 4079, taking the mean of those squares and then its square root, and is 1.1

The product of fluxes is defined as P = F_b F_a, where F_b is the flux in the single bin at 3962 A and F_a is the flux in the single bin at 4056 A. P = 0.4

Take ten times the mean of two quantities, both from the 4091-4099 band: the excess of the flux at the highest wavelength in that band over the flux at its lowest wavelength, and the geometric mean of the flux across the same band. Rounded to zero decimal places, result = 4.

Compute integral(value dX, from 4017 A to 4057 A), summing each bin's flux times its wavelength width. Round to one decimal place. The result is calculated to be 42.9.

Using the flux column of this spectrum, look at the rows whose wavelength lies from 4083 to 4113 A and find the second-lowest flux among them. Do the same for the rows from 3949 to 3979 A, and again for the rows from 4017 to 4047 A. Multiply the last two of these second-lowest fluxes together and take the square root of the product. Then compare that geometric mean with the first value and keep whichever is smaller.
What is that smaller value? 0.39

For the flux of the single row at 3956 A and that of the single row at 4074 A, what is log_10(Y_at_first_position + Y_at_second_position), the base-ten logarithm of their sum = 0.28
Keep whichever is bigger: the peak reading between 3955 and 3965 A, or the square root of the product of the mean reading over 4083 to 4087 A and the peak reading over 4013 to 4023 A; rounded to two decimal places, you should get 1.31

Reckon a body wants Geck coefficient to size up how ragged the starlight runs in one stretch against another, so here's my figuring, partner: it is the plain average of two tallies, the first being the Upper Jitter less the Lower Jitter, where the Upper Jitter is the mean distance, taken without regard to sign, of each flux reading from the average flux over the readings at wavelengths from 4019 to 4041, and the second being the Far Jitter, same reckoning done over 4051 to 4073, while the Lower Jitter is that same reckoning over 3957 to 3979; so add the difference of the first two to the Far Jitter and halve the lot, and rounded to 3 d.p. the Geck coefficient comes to 0.115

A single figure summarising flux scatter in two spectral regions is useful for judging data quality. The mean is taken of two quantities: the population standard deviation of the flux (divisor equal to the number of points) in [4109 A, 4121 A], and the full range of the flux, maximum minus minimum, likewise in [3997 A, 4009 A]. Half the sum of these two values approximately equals 0.18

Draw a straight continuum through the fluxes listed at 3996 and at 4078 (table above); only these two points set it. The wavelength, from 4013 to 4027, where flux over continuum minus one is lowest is 4026 A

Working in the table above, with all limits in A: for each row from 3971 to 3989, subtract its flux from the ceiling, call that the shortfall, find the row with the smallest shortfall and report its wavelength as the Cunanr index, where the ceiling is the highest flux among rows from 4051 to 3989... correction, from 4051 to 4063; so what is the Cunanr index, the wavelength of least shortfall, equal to 3988 A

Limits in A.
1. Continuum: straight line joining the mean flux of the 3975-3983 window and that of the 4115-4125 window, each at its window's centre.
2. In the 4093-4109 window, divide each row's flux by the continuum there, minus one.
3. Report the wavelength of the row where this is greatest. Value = 4094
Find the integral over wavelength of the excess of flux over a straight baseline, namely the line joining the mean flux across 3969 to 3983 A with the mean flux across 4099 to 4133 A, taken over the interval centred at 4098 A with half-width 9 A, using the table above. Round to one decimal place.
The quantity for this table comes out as 2.1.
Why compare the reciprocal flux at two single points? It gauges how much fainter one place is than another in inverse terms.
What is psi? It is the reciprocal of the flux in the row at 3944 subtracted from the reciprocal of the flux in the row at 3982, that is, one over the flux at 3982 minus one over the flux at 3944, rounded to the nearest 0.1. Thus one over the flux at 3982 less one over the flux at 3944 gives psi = -3.2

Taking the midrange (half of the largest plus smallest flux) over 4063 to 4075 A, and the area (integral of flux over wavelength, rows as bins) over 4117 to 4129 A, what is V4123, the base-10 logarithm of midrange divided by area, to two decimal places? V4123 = -1.21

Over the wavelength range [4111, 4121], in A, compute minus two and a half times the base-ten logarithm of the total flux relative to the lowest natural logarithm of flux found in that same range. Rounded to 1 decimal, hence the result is -4.2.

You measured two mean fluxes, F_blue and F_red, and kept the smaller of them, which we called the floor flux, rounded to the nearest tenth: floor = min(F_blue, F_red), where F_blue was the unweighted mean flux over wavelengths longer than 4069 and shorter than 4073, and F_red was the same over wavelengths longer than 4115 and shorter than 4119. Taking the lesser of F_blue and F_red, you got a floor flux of 1.0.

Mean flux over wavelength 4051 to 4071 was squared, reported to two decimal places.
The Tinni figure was 1.18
